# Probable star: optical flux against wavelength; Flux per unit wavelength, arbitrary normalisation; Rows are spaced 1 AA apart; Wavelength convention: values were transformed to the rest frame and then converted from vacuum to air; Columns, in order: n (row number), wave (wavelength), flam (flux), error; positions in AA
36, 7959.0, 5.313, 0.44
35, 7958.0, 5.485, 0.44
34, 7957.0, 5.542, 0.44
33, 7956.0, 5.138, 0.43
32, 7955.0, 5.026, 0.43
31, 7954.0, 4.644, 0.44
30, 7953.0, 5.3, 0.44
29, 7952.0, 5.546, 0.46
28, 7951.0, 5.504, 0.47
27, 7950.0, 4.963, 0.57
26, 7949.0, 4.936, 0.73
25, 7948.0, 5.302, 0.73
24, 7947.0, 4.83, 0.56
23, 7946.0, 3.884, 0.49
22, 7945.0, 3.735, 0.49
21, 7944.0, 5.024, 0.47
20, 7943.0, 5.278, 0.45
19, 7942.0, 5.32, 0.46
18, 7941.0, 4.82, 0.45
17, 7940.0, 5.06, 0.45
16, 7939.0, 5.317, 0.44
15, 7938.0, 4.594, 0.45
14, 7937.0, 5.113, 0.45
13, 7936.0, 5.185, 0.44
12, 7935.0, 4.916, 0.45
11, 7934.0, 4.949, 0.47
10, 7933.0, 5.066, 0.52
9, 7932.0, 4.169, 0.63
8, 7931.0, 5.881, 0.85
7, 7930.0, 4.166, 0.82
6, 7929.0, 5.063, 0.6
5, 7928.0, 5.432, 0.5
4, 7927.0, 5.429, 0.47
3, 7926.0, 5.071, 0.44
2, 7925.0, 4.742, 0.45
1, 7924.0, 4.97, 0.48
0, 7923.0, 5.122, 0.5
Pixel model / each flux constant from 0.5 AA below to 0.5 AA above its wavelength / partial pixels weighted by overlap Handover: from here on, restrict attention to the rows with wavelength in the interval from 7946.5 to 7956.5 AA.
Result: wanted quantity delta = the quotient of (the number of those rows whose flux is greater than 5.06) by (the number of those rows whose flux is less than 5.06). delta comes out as 1.00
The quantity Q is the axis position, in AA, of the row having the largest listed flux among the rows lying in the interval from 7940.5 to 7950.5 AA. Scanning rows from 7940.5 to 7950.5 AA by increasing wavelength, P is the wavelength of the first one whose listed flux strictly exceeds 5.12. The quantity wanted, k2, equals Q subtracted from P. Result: 0 AA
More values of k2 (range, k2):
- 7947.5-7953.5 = -4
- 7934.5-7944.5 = -6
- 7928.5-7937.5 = 0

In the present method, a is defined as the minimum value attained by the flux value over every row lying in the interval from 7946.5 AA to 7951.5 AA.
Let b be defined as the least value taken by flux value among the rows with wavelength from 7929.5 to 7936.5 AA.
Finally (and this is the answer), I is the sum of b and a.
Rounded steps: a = 4.83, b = 4.166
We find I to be 9.0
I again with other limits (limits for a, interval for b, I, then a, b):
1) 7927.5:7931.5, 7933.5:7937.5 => 9.1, 4.166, 4.916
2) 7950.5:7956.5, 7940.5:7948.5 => 8.4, 4.644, 3.735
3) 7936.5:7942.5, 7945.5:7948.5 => 8.5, 4.594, 3.884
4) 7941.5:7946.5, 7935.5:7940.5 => 8.3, 3.735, 4.594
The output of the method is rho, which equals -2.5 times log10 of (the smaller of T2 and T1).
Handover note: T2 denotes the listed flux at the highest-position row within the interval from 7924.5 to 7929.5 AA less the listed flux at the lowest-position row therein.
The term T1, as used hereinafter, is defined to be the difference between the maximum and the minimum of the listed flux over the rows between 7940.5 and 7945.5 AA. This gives 1.23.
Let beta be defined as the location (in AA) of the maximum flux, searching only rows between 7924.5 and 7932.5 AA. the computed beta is 7931.0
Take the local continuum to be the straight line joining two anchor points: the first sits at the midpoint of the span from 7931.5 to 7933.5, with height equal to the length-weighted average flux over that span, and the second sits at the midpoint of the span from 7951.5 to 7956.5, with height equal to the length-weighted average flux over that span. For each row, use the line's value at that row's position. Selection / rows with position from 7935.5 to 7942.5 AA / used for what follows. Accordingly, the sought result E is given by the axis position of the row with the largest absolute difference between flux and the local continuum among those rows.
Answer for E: 7939.0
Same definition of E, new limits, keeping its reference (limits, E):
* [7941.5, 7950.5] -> 7945.0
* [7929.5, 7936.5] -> 7931.0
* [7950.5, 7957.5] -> 7954.0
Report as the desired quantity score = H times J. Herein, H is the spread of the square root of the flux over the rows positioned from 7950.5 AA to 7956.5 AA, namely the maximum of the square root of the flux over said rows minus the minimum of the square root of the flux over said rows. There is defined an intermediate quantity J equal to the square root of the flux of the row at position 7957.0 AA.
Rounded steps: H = 0.20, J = 2.35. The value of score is 0.47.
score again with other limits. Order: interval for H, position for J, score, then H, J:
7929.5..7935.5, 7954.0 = 0.83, 0.38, 2.15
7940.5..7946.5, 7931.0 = 0.91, 0.37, 2.43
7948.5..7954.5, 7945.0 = 0.39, 0.20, 1.93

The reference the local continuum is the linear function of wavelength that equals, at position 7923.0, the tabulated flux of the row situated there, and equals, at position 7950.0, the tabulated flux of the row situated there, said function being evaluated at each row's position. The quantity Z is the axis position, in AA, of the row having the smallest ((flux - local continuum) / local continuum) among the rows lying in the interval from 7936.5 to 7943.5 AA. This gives 7938.0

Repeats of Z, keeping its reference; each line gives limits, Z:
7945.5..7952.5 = 7946.0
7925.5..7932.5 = 7930.0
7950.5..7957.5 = 7954.0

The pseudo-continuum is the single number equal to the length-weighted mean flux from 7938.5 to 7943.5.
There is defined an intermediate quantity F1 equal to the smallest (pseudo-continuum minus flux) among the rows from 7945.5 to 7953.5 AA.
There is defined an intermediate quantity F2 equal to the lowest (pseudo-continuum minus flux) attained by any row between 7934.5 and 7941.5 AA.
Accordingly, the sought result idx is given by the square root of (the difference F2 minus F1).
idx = 0.48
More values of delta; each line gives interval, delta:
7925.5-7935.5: 1.50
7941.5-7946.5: 0.67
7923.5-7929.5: 2.00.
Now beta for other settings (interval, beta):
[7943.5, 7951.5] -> 7951.0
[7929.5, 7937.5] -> 7931.0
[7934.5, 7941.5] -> 7939.0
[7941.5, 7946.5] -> 7942.0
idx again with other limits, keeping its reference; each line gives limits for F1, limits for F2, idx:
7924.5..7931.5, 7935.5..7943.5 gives 0.75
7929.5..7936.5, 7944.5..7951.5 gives 0.61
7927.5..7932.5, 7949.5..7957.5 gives 0.58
